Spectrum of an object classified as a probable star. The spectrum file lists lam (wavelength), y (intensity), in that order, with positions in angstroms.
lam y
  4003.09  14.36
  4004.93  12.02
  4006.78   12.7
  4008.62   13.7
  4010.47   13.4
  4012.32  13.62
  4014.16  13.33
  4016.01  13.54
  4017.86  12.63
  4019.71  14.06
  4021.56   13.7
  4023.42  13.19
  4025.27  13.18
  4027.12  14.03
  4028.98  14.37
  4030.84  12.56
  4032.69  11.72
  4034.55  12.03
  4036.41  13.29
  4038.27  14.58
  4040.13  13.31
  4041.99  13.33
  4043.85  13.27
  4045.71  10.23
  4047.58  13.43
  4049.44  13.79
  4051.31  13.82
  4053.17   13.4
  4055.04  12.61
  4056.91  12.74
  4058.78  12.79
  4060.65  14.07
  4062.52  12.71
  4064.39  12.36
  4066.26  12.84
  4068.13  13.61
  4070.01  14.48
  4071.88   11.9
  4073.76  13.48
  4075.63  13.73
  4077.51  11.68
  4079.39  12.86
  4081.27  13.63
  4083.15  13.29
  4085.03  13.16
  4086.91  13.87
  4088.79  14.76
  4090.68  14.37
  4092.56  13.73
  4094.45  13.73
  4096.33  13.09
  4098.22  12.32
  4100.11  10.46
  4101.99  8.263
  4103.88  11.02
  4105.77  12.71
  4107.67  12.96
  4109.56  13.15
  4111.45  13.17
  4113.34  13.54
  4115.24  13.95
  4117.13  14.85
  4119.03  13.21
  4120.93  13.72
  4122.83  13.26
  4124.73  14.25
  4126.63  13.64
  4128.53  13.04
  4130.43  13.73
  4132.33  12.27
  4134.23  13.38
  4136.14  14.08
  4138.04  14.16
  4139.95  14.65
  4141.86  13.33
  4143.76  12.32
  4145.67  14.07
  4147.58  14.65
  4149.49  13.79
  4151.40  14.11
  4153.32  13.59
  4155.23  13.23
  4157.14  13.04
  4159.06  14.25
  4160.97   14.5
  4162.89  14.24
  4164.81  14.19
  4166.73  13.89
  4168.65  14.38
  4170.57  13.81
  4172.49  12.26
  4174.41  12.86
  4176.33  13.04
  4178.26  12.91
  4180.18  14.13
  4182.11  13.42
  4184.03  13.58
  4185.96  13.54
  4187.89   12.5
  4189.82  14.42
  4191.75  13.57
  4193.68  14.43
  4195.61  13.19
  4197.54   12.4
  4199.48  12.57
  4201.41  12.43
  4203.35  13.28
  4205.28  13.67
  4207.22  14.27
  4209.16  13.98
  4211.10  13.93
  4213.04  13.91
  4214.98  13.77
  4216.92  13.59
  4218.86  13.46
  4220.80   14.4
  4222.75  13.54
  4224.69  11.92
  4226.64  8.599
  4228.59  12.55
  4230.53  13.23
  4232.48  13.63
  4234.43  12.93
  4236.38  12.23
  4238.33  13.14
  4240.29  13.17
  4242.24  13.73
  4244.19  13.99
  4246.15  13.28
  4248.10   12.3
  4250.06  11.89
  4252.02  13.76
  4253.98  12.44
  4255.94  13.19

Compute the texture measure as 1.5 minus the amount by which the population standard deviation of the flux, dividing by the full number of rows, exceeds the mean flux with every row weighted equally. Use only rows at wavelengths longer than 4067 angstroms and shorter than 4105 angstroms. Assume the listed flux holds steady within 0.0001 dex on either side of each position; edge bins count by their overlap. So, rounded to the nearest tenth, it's 12.8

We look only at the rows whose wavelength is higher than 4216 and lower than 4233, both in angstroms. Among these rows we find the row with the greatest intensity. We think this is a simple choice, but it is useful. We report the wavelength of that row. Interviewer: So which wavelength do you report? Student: 4220.80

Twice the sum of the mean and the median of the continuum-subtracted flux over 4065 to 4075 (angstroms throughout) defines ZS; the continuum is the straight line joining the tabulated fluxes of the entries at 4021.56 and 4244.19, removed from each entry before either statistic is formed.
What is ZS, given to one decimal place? -1.6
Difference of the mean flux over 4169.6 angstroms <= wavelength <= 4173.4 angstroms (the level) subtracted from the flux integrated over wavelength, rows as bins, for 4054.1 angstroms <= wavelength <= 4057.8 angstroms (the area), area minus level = 34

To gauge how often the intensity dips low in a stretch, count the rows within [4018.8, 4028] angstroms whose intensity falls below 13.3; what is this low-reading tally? 2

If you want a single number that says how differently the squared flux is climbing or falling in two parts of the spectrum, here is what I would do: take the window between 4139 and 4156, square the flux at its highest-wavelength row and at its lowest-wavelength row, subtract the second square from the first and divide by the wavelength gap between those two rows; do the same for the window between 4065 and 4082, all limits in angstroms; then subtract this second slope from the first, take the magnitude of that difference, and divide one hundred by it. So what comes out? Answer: 25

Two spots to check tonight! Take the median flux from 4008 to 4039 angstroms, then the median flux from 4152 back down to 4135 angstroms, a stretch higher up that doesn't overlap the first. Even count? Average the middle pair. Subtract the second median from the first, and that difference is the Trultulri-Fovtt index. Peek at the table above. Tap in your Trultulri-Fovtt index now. -0.7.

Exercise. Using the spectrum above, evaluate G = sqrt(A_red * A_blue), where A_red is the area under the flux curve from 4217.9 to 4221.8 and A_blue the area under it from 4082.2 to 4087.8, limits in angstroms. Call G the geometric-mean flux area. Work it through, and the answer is 64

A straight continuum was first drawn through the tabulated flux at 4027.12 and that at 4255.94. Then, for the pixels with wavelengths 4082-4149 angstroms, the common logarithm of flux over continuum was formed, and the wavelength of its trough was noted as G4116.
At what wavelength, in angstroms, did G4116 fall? 4101.99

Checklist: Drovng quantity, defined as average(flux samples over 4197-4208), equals 13.1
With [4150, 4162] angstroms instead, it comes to 13.8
